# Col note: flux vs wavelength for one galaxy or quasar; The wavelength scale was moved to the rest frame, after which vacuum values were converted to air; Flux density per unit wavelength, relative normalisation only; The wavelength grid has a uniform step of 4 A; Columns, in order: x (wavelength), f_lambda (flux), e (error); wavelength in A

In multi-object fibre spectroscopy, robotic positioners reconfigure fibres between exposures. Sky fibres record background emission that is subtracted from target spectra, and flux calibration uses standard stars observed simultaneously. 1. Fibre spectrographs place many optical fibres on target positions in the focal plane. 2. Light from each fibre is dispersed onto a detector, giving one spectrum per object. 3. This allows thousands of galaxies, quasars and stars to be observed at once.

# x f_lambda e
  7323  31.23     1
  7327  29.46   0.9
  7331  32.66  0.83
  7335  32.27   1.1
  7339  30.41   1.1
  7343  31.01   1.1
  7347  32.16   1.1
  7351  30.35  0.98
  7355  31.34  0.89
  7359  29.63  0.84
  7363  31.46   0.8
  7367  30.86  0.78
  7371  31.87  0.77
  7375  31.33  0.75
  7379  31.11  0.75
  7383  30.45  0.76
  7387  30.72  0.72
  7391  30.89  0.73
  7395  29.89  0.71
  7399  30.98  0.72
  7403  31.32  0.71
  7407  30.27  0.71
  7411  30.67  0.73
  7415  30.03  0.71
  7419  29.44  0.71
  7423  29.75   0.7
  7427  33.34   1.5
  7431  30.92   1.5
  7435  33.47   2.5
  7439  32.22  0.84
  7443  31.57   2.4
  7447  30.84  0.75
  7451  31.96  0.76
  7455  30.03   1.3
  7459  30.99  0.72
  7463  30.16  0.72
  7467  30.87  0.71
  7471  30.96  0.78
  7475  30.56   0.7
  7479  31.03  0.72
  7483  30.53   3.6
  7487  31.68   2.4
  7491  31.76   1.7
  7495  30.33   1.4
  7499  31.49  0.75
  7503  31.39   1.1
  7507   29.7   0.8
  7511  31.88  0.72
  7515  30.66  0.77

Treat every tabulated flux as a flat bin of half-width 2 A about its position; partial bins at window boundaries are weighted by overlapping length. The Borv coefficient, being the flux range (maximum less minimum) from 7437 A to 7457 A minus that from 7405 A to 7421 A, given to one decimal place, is 1.0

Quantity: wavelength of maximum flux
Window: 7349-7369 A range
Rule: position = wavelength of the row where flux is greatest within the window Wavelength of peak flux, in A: 7363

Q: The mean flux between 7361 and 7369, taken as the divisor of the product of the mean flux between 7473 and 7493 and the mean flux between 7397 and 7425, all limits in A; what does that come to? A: 30.3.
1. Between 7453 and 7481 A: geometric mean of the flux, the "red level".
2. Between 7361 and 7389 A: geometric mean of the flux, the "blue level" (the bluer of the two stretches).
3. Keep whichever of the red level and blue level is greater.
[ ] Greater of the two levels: 31.1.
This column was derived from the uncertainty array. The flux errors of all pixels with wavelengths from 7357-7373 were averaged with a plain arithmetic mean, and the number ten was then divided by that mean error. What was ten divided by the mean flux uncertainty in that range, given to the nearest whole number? 13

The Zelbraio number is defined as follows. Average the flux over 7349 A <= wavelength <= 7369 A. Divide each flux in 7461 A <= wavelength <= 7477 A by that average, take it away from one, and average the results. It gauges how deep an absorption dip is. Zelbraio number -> 0.003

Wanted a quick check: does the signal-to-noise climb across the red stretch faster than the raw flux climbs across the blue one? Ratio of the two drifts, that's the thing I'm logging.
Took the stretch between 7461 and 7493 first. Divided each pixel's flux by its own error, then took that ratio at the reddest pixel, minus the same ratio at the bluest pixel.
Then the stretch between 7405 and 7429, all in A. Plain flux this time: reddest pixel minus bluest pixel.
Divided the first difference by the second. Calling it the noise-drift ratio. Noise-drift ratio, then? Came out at -8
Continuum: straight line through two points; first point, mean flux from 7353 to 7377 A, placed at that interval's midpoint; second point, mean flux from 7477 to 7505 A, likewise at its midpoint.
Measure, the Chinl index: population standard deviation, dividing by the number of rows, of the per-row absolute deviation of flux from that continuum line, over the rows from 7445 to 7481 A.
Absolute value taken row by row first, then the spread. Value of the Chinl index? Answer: 0.359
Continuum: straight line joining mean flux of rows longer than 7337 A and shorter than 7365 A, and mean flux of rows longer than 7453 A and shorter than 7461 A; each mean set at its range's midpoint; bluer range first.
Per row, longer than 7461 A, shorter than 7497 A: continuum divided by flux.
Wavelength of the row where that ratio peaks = 7463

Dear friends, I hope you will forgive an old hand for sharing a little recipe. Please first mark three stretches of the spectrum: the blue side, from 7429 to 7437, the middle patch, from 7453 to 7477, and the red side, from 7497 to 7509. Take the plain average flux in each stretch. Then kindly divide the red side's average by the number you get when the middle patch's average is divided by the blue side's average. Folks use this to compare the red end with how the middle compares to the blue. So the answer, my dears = 32.5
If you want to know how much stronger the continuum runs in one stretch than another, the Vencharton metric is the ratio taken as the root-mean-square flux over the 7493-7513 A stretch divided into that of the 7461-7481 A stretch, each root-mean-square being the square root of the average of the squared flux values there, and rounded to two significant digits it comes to 0.99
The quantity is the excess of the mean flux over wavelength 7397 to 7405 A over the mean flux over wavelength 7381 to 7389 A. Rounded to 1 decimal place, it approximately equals 0.6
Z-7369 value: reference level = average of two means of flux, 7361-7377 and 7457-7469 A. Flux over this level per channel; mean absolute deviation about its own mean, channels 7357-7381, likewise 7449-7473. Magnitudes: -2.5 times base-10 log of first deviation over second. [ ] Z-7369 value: -0.1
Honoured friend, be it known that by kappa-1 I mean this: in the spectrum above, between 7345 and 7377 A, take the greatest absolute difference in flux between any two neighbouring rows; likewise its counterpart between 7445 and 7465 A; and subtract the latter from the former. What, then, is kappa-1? -0.1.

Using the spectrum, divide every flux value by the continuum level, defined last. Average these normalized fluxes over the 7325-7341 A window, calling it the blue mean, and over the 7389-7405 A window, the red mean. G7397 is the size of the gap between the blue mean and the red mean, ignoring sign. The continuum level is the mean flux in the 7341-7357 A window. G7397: 0.014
